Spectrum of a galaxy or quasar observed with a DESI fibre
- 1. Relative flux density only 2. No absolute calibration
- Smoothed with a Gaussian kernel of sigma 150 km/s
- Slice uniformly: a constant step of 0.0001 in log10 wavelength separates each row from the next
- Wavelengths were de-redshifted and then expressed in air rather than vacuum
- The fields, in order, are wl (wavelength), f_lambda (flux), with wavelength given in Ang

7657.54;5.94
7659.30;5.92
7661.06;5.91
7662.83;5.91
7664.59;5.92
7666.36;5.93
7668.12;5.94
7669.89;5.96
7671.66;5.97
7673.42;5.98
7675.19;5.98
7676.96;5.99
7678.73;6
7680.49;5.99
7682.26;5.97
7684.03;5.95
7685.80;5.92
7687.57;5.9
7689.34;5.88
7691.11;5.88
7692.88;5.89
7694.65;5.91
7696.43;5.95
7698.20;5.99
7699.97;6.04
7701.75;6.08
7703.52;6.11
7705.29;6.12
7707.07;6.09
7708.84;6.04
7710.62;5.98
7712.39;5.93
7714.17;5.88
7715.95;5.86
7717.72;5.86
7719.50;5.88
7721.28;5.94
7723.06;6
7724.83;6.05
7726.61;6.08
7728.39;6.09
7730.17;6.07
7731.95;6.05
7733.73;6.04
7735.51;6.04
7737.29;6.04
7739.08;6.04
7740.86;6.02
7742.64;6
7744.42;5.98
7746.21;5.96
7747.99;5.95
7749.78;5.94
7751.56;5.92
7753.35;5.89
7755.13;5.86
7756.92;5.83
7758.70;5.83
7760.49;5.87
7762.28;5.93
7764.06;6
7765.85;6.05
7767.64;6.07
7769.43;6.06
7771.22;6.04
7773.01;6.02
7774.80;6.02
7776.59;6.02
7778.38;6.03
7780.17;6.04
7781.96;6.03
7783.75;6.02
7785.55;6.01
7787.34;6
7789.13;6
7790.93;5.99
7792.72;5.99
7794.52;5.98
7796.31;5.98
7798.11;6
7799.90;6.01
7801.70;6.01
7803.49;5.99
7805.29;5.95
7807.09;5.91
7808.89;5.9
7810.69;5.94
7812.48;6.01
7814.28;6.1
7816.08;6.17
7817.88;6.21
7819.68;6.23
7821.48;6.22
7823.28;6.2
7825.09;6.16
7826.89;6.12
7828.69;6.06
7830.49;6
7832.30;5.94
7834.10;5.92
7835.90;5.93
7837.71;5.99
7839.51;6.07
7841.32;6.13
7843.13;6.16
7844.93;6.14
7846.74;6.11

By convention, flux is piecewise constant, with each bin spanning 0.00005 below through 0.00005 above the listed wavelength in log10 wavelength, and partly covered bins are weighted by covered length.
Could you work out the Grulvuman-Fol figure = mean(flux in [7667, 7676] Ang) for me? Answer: 5.97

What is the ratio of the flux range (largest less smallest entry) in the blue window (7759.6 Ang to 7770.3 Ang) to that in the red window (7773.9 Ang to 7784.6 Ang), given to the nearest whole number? 10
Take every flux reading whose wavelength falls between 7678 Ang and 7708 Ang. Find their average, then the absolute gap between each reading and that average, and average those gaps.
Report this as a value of 0.068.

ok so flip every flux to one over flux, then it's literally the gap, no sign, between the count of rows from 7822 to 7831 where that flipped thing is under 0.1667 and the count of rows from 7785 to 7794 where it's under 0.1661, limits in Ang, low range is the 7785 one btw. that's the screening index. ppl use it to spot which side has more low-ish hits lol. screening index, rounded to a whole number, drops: 5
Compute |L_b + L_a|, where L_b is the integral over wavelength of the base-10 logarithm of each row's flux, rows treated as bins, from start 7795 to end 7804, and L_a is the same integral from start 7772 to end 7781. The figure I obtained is 14.0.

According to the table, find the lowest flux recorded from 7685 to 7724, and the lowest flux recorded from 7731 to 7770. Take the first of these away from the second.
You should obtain -0.030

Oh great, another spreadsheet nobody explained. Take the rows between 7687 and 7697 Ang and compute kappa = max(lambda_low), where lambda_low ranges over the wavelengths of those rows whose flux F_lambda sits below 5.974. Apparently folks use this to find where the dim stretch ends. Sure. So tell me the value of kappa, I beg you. 7696.43 Ang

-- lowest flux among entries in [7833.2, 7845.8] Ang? 5.92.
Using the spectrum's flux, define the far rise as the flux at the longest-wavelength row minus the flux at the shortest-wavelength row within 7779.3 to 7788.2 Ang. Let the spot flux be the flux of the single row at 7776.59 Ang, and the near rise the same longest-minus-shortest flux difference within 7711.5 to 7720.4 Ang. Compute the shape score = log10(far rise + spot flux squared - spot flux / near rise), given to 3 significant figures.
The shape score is 2.19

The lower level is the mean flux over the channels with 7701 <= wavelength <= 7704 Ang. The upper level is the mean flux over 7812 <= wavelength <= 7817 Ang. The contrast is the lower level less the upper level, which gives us 0.00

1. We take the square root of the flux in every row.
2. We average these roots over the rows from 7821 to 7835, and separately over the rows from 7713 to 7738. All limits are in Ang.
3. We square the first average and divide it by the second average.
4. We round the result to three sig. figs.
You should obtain 2.48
